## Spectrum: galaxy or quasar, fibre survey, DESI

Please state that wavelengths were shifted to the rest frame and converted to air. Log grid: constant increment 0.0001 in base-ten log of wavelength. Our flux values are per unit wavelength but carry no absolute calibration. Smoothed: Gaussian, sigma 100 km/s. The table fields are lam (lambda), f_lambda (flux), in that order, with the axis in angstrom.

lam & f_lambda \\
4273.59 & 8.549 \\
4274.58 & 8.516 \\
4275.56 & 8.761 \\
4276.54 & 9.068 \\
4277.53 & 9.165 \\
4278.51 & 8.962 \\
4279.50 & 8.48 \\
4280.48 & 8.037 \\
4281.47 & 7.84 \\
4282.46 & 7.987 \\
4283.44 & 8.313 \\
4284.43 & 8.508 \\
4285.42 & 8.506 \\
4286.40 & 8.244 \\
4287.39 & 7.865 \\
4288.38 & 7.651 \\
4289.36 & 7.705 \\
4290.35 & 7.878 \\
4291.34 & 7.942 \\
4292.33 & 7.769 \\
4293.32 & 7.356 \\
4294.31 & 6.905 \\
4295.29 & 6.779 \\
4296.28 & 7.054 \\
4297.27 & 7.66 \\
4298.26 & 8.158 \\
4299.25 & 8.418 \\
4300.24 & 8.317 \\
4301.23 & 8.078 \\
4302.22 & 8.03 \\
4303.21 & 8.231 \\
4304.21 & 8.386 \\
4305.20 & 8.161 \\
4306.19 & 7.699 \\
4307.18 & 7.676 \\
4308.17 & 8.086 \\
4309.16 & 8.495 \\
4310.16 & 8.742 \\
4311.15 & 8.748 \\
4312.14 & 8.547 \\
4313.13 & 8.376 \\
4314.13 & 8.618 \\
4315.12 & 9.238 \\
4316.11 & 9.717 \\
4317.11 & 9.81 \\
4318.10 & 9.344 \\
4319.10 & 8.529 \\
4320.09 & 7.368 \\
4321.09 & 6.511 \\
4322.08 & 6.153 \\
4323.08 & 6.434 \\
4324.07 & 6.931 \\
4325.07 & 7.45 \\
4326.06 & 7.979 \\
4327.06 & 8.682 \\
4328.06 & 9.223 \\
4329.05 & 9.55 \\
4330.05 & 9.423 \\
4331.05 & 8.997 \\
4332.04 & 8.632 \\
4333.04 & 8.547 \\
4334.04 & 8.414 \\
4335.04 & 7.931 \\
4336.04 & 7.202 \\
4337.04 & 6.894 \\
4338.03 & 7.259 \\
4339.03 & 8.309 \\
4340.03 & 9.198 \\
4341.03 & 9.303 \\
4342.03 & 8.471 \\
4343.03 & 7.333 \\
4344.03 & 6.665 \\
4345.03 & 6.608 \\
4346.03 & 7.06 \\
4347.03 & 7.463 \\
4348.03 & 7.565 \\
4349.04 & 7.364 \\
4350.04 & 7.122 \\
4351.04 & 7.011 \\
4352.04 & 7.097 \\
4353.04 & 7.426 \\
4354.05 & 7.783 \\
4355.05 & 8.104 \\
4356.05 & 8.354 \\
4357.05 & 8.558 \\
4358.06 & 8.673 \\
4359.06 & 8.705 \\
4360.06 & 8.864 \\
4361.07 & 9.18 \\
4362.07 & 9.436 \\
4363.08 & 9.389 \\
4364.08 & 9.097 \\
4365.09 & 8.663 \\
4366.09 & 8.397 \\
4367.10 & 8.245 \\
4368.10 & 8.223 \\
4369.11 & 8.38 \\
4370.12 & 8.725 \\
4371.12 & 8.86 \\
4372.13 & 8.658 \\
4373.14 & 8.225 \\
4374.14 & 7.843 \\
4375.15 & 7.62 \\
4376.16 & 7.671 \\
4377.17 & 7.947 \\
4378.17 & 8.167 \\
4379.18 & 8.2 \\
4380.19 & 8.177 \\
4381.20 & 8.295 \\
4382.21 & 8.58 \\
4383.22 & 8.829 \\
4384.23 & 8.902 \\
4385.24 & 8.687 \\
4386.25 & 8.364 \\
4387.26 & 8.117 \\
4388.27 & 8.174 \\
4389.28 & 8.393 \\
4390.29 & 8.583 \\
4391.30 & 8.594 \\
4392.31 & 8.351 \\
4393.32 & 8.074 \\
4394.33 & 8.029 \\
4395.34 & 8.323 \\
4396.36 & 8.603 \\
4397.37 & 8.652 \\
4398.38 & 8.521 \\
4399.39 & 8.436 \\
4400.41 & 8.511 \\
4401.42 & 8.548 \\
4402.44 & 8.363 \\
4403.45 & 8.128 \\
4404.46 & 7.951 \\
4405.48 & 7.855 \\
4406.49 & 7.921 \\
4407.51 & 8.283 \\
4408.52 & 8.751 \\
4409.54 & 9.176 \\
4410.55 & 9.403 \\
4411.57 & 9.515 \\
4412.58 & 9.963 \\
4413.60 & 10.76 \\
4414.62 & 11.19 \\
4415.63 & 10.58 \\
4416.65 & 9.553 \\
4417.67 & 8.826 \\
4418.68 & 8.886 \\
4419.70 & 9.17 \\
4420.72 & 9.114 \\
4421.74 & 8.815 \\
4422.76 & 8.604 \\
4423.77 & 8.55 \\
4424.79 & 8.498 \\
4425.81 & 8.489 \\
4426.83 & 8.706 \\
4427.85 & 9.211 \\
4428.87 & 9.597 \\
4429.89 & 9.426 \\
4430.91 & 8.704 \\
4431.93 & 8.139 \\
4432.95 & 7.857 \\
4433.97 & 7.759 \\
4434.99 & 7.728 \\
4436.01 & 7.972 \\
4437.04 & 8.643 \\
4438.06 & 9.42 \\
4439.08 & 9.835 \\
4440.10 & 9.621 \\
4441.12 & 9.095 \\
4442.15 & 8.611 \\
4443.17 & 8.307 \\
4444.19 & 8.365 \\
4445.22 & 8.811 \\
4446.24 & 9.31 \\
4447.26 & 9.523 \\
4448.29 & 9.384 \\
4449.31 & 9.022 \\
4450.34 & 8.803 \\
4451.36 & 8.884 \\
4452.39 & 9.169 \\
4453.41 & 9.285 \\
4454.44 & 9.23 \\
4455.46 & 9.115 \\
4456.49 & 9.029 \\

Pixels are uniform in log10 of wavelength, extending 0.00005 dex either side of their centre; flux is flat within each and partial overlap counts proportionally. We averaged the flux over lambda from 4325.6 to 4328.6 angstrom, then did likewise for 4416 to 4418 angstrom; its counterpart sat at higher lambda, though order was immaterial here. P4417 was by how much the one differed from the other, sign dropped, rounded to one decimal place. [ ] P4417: 0.6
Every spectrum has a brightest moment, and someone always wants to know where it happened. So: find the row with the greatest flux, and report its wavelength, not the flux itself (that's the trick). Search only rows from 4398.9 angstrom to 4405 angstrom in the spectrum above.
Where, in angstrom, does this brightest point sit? 4401.42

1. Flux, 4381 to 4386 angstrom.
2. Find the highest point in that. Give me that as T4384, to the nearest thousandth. 8.902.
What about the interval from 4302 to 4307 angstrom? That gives 8.386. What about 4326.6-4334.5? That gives 9.550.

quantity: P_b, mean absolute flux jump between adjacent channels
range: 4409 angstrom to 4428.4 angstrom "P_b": 0.34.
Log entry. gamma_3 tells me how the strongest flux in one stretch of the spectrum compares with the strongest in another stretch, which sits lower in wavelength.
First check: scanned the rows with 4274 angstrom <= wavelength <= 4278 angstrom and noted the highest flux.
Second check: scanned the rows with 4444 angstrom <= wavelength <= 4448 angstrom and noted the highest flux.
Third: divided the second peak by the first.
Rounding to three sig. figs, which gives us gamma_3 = 1.04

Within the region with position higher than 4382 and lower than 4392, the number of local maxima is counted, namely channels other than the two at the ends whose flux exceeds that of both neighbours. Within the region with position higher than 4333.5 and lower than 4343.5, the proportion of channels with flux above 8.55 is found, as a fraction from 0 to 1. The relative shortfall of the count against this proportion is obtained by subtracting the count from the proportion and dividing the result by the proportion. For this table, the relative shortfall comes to -4.0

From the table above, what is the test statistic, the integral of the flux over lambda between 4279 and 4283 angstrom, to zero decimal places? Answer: 32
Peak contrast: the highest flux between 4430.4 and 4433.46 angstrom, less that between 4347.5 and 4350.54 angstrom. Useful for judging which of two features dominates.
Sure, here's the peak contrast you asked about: 1.14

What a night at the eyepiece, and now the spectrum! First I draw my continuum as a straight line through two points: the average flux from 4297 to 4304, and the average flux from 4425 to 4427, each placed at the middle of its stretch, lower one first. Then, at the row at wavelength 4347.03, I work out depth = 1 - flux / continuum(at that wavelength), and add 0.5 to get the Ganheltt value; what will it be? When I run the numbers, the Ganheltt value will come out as 0.60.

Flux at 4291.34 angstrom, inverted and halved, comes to 0.0630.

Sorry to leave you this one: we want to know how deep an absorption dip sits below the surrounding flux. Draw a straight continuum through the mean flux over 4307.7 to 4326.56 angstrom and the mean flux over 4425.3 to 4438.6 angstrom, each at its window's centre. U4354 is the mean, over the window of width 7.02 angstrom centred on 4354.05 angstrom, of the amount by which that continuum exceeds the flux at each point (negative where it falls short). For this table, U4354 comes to 0.54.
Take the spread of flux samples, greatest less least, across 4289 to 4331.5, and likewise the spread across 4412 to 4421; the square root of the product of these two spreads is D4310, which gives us 2.9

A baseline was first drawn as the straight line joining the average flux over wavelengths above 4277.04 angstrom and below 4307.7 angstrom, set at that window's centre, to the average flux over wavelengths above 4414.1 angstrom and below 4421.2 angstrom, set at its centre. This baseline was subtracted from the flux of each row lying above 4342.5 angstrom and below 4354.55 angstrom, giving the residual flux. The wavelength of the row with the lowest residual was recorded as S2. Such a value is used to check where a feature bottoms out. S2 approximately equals 4345.03 angstrom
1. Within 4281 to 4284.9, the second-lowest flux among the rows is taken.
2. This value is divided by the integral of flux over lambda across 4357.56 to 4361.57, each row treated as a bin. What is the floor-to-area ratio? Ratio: 0.225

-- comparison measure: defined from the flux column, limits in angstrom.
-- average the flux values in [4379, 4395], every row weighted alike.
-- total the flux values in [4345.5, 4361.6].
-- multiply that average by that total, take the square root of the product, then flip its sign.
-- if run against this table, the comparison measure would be -32.6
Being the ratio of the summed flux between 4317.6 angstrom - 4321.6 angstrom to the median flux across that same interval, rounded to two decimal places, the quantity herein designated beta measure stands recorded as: 3.99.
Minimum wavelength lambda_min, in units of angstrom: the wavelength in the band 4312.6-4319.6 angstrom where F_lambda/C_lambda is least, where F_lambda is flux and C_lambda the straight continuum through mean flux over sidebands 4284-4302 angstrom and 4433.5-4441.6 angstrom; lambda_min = 4313.13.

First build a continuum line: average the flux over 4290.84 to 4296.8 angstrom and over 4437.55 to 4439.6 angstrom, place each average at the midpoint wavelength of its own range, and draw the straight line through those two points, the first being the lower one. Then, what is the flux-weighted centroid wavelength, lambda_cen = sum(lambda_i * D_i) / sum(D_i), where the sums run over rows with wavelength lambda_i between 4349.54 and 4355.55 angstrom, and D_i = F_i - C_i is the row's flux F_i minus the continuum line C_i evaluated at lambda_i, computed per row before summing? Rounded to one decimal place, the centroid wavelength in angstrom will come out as 4351.8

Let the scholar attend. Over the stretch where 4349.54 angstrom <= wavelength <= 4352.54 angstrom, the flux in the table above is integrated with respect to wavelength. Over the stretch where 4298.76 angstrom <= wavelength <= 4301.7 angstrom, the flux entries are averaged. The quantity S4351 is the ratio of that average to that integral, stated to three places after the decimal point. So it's 0.389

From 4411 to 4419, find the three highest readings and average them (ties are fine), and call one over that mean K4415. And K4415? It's 0.092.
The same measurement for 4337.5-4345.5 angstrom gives 0.111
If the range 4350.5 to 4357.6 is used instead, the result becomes 0.120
